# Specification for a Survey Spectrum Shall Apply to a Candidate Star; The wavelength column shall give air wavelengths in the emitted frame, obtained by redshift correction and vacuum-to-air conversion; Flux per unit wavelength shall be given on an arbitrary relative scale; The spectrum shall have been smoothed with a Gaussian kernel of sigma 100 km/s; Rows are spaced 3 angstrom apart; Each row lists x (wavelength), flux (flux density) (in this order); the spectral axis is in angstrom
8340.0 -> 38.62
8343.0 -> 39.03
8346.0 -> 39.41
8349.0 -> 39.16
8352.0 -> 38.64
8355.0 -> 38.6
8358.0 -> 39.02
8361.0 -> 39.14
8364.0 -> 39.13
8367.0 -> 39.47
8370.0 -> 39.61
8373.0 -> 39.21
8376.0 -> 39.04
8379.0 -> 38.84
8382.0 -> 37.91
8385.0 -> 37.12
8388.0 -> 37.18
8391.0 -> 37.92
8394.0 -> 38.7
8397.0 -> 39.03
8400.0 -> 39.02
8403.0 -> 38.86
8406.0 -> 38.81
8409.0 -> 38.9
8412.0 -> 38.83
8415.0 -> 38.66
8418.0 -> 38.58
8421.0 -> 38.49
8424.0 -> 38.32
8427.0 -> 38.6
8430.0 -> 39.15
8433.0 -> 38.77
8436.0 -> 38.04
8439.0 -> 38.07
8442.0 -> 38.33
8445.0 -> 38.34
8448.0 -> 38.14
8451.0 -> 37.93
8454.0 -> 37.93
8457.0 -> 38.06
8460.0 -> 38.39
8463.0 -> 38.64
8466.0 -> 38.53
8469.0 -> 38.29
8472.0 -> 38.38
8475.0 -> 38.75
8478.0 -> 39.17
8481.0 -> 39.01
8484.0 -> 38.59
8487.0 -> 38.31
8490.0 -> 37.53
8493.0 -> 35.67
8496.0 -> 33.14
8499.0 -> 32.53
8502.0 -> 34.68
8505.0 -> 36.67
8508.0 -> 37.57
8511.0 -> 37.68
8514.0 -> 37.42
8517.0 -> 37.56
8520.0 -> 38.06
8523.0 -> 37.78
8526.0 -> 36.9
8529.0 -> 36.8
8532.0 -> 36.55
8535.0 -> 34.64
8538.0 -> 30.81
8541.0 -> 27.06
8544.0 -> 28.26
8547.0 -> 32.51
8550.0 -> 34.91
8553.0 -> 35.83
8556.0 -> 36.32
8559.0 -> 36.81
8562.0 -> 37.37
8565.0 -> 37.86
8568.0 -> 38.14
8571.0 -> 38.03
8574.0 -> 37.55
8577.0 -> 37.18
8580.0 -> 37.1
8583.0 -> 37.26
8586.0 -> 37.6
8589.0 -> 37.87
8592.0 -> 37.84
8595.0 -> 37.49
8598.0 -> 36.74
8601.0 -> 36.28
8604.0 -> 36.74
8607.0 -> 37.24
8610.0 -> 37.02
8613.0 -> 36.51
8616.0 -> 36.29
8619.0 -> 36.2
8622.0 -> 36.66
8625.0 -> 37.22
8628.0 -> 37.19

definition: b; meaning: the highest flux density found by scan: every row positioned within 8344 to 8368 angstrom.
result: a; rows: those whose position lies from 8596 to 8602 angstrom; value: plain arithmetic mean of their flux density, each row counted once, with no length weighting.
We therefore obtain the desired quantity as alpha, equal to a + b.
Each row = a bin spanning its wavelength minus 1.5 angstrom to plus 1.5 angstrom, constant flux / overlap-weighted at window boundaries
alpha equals 76.0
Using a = 36.5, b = 39.47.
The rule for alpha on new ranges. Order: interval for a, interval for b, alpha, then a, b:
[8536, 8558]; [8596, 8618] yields 69.5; 32.2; 37.24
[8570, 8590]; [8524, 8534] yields 74.4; 37.5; 36.9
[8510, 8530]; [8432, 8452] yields 76.2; 37.5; 38.77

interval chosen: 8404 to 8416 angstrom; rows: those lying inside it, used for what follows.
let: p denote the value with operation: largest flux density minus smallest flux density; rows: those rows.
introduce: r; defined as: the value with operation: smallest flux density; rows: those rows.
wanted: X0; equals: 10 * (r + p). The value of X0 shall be 389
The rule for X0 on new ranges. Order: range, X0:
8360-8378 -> 396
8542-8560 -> 368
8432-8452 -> 388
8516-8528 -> 381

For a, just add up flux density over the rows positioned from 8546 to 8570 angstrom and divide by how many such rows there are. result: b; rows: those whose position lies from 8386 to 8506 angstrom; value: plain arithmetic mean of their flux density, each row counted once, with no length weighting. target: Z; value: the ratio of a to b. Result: 0.95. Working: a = 36.2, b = 38.0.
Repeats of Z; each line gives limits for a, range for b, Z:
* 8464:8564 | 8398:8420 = 0.93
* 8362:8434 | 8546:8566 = 1.08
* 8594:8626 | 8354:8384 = 0.94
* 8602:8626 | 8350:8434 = 0.95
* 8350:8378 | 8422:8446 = 1.02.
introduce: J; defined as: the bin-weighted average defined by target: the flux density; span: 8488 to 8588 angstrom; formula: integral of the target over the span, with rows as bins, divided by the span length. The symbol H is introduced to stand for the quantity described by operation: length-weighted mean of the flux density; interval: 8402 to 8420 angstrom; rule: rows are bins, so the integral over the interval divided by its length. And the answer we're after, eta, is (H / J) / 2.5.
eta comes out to 0.433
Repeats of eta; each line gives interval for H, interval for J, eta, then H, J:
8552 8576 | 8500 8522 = 0.403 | 37.3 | 37.0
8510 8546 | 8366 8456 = 0.362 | 34.9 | 38.5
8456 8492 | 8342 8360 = 0.394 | 38.4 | 39.0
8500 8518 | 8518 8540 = 0.411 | 36.8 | 35.8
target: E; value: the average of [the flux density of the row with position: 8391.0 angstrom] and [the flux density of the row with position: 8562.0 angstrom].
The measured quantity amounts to 37.6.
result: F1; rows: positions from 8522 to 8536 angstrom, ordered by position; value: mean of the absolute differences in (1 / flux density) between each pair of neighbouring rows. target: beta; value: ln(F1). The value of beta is -7.4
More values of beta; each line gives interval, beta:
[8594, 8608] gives -7.8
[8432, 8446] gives -8.6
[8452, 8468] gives -8.9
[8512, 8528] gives -8.1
